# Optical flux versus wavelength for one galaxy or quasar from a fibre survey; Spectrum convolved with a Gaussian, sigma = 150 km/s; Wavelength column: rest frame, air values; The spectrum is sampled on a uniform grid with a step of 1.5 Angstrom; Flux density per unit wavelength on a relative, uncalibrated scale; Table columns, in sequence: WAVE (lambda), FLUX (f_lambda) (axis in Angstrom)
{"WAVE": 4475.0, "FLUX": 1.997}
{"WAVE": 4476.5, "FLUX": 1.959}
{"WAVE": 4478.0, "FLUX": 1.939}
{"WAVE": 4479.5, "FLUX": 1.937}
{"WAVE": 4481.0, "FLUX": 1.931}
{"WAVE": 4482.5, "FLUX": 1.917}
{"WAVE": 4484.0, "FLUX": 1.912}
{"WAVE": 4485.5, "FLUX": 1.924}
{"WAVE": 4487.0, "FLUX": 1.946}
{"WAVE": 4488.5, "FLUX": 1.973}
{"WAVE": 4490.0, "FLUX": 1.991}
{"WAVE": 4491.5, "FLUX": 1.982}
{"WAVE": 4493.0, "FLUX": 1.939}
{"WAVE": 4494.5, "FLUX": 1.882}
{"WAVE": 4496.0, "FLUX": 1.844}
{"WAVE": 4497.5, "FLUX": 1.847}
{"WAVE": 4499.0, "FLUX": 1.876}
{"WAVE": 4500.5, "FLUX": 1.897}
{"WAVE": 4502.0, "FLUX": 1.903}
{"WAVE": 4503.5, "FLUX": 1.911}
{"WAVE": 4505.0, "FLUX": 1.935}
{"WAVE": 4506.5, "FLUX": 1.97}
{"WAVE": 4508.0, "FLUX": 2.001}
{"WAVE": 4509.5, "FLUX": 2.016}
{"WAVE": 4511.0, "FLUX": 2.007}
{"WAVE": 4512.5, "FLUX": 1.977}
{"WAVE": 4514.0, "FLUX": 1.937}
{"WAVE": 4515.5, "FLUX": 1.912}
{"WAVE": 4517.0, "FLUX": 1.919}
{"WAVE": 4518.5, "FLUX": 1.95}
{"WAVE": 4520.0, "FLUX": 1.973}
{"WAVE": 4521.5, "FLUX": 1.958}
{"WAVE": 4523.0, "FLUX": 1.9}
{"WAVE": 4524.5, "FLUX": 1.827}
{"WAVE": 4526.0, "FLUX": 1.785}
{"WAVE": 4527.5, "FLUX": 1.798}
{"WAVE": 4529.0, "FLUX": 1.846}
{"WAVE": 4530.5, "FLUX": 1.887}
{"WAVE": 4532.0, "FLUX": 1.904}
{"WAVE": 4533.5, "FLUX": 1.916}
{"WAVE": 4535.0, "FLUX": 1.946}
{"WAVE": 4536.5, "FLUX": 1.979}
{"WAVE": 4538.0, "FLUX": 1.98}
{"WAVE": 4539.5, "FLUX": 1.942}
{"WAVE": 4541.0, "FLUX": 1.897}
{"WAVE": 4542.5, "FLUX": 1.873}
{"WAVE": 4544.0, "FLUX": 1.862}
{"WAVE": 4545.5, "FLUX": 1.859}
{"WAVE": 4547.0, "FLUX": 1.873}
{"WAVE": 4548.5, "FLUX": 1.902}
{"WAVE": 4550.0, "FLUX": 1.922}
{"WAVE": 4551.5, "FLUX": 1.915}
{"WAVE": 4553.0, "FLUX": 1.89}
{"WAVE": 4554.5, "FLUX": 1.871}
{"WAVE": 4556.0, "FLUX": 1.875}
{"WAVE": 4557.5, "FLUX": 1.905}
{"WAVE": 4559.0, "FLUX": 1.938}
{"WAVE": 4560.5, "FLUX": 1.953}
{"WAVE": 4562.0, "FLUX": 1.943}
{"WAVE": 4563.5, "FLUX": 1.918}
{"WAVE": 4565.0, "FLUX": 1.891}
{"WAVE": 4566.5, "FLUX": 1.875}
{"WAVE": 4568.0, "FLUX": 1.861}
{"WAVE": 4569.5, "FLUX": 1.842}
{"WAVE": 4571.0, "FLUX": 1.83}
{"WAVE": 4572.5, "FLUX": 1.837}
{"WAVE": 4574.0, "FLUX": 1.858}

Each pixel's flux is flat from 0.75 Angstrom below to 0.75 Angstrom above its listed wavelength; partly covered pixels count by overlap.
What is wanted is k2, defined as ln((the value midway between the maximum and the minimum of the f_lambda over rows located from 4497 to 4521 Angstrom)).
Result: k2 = 0.658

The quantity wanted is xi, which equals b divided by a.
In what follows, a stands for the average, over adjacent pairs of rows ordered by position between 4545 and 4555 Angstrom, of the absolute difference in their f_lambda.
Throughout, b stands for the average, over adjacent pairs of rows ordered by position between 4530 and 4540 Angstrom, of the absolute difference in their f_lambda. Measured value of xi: 1.15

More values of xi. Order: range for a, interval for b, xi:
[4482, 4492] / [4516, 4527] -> 2.60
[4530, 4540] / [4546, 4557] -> 0.79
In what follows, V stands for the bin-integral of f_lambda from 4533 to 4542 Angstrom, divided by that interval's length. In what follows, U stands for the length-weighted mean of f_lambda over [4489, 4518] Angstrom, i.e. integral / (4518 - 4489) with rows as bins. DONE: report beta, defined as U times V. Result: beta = 3.76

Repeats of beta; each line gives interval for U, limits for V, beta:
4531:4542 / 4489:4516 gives 3.75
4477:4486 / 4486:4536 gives 3.70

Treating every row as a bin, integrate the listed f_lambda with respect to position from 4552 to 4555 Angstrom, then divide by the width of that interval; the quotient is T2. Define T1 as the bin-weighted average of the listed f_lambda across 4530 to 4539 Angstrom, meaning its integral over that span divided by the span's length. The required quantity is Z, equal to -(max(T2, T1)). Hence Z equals -1.94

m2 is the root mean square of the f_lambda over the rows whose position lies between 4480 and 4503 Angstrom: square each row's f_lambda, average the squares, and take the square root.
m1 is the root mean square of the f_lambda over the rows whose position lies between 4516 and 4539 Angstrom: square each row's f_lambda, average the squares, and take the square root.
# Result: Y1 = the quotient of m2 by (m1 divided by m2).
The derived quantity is 1.93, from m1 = 1.906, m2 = 1.92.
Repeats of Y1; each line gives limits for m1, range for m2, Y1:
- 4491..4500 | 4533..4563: 1.93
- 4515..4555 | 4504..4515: 2.06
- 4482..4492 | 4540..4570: 1.84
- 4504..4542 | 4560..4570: 1.87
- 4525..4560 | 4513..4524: 1.98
